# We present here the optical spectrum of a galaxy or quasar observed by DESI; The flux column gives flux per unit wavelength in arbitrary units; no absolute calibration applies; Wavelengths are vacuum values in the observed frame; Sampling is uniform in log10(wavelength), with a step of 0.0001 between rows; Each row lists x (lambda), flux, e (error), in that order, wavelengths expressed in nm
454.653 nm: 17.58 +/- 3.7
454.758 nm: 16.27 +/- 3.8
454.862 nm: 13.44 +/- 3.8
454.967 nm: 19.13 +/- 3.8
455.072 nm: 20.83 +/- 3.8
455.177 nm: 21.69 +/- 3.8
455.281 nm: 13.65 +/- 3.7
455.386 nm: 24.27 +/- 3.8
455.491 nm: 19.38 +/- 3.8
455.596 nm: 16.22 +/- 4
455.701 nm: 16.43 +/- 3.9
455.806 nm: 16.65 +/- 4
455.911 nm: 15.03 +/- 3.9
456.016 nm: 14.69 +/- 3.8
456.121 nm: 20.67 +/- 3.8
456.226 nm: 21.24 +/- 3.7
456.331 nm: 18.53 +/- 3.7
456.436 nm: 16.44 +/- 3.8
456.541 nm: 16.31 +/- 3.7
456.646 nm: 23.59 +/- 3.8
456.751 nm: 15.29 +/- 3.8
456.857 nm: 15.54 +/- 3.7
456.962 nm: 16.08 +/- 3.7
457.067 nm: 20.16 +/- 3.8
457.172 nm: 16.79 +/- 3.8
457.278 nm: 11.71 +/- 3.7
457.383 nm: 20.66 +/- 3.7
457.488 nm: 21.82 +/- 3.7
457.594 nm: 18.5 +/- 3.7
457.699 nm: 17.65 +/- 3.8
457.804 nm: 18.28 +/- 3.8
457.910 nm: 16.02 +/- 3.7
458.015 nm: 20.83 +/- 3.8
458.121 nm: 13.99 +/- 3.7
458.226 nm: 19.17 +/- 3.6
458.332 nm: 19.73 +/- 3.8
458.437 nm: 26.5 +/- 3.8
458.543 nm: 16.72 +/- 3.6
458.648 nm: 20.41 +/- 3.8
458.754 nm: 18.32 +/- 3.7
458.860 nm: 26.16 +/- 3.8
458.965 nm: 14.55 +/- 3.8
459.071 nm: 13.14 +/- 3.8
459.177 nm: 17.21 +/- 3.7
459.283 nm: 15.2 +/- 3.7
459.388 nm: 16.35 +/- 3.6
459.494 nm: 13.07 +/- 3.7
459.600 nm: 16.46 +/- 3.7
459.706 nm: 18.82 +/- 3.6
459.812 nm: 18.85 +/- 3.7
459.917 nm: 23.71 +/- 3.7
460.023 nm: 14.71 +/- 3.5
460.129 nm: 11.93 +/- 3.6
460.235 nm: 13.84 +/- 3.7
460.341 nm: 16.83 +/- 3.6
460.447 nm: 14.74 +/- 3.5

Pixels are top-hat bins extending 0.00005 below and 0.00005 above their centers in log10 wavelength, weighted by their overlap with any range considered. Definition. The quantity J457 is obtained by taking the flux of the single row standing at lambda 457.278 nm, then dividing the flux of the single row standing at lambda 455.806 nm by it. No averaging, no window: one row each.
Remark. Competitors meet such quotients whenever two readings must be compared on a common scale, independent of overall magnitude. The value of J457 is 1.4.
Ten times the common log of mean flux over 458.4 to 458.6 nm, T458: 13.3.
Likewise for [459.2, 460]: 12.4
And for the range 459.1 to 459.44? 12.1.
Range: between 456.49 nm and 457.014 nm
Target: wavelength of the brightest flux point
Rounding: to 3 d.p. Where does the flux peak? 456.646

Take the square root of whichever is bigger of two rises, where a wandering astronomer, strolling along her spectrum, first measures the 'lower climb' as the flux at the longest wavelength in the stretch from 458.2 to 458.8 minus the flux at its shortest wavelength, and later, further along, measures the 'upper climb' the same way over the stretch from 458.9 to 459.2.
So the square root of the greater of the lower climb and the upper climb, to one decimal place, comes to 1.6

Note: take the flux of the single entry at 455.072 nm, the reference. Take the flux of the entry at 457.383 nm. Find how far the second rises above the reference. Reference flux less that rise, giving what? 21.0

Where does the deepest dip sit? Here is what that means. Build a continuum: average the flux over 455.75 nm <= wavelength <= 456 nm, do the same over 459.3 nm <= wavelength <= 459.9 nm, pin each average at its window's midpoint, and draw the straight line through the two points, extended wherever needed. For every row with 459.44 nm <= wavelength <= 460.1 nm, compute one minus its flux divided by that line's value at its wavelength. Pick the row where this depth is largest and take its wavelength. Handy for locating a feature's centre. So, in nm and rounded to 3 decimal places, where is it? 459.494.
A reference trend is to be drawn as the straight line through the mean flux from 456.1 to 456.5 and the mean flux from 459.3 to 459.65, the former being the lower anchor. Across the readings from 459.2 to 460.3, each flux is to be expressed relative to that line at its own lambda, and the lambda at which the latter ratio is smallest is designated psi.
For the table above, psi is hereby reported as 460.129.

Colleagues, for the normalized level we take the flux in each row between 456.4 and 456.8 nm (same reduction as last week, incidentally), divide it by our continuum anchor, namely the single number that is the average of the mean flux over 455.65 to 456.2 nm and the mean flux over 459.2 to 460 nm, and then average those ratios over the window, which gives 1.05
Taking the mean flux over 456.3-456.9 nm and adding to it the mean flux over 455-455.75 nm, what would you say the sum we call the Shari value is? 36.5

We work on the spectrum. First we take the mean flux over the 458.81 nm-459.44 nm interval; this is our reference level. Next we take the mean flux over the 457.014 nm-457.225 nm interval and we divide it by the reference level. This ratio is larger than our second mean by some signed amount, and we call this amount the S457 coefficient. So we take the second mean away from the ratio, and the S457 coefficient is -17.4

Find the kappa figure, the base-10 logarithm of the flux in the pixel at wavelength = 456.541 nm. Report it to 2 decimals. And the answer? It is 1.21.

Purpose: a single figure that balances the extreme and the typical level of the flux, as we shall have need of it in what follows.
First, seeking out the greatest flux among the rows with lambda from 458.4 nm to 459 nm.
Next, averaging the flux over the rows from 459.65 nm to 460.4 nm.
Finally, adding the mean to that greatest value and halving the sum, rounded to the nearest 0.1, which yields 21.7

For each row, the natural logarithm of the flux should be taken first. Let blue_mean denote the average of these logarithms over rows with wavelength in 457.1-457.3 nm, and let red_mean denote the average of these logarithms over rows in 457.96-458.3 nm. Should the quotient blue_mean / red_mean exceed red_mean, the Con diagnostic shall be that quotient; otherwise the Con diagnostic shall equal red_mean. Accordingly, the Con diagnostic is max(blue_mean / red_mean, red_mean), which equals 2.88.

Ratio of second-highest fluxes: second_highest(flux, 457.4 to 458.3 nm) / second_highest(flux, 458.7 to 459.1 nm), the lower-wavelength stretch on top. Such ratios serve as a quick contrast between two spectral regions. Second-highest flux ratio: 1.14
